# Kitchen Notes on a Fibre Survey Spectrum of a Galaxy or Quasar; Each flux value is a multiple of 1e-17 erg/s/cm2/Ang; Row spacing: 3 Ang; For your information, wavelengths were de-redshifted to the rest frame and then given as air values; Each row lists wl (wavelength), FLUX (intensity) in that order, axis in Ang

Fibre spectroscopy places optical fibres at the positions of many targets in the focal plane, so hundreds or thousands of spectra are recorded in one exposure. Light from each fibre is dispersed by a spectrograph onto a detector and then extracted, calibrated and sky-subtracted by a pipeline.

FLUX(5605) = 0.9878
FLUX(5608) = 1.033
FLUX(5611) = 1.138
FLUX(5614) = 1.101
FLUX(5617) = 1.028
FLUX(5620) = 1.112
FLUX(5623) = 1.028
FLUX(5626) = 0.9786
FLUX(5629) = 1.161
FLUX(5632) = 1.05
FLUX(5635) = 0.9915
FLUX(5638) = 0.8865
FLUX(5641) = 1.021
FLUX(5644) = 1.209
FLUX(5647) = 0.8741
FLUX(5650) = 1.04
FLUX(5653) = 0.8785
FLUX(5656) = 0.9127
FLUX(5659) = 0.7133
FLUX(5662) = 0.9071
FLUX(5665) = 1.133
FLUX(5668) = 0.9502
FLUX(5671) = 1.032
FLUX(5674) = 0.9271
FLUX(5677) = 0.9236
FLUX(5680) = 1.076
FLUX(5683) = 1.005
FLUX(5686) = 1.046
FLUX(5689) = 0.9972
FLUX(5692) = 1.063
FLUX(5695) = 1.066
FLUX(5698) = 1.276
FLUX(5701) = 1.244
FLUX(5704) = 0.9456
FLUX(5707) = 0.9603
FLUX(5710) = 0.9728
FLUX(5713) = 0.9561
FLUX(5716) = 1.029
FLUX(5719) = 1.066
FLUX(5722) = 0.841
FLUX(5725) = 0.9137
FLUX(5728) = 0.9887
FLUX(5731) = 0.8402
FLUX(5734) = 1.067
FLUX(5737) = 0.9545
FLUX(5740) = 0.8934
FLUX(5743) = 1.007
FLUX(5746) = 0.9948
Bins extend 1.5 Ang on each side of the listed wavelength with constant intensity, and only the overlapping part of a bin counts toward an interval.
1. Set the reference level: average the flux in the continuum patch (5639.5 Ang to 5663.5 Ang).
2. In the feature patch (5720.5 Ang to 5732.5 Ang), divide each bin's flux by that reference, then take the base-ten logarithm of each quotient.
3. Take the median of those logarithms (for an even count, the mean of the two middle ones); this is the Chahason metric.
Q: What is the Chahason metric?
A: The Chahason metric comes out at -0.03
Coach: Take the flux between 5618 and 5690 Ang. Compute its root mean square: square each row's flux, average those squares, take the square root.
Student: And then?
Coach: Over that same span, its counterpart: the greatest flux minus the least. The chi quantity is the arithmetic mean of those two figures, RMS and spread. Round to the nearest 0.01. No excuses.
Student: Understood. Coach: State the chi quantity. 0.75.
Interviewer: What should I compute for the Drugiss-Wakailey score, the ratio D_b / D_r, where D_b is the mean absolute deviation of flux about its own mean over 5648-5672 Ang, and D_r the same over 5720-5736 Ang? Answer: 1.2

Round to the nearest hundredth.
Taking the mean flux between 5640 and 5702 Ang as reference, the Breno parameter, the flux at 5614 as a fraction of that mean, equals 1.09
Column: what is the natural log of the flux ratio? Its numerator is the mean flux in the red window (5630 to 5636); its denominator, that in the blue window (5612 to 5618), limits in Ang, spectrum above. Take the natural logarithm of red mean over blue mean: -0.04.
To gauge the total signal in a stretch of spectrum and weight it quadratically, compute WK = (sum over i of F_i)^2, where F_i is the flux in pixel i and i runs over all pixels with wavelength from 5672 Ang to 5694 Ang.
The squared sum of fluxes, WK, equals 50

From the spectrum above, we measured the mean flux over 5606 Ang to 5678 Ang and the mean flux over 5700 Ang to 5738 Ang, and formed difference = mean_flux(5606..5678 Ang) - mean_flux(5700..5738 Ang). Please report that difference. 0.02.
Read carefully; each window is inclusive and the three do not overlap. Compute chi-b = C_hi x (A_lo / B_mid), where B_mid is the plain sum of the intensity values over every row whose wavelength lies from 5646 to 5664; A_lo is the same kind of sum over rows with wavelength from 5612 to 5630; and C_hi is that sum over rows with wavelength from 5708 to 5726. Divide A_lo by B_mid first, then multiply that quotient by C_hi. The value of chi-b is 7.0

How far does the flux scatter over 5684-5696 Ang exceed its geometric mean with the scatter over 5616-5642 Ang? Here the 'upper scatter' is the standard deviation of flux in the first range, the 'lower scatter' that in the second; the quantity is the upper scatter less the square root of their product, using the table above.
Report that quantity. -0.018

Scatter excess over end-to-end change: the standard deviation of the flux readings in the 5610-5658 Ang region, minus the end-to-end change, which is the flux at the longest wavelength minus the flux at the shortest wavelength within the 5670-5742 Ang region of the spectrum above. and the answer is 0.24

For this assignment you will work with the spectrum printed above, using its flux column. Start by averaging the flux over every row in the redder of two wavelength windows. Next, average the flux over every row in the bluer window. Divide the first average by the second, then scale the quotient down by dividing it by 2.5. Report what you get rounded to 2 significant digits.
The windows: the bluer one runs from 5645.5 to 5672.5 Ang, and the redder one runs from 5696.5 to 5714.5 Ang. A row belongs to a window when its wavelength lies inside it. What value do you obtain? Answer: 0.45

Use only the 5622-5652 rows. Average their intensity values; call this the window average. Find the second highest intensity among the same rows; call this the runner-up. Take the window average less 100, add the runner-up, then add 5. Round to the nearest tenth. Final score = -92.8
